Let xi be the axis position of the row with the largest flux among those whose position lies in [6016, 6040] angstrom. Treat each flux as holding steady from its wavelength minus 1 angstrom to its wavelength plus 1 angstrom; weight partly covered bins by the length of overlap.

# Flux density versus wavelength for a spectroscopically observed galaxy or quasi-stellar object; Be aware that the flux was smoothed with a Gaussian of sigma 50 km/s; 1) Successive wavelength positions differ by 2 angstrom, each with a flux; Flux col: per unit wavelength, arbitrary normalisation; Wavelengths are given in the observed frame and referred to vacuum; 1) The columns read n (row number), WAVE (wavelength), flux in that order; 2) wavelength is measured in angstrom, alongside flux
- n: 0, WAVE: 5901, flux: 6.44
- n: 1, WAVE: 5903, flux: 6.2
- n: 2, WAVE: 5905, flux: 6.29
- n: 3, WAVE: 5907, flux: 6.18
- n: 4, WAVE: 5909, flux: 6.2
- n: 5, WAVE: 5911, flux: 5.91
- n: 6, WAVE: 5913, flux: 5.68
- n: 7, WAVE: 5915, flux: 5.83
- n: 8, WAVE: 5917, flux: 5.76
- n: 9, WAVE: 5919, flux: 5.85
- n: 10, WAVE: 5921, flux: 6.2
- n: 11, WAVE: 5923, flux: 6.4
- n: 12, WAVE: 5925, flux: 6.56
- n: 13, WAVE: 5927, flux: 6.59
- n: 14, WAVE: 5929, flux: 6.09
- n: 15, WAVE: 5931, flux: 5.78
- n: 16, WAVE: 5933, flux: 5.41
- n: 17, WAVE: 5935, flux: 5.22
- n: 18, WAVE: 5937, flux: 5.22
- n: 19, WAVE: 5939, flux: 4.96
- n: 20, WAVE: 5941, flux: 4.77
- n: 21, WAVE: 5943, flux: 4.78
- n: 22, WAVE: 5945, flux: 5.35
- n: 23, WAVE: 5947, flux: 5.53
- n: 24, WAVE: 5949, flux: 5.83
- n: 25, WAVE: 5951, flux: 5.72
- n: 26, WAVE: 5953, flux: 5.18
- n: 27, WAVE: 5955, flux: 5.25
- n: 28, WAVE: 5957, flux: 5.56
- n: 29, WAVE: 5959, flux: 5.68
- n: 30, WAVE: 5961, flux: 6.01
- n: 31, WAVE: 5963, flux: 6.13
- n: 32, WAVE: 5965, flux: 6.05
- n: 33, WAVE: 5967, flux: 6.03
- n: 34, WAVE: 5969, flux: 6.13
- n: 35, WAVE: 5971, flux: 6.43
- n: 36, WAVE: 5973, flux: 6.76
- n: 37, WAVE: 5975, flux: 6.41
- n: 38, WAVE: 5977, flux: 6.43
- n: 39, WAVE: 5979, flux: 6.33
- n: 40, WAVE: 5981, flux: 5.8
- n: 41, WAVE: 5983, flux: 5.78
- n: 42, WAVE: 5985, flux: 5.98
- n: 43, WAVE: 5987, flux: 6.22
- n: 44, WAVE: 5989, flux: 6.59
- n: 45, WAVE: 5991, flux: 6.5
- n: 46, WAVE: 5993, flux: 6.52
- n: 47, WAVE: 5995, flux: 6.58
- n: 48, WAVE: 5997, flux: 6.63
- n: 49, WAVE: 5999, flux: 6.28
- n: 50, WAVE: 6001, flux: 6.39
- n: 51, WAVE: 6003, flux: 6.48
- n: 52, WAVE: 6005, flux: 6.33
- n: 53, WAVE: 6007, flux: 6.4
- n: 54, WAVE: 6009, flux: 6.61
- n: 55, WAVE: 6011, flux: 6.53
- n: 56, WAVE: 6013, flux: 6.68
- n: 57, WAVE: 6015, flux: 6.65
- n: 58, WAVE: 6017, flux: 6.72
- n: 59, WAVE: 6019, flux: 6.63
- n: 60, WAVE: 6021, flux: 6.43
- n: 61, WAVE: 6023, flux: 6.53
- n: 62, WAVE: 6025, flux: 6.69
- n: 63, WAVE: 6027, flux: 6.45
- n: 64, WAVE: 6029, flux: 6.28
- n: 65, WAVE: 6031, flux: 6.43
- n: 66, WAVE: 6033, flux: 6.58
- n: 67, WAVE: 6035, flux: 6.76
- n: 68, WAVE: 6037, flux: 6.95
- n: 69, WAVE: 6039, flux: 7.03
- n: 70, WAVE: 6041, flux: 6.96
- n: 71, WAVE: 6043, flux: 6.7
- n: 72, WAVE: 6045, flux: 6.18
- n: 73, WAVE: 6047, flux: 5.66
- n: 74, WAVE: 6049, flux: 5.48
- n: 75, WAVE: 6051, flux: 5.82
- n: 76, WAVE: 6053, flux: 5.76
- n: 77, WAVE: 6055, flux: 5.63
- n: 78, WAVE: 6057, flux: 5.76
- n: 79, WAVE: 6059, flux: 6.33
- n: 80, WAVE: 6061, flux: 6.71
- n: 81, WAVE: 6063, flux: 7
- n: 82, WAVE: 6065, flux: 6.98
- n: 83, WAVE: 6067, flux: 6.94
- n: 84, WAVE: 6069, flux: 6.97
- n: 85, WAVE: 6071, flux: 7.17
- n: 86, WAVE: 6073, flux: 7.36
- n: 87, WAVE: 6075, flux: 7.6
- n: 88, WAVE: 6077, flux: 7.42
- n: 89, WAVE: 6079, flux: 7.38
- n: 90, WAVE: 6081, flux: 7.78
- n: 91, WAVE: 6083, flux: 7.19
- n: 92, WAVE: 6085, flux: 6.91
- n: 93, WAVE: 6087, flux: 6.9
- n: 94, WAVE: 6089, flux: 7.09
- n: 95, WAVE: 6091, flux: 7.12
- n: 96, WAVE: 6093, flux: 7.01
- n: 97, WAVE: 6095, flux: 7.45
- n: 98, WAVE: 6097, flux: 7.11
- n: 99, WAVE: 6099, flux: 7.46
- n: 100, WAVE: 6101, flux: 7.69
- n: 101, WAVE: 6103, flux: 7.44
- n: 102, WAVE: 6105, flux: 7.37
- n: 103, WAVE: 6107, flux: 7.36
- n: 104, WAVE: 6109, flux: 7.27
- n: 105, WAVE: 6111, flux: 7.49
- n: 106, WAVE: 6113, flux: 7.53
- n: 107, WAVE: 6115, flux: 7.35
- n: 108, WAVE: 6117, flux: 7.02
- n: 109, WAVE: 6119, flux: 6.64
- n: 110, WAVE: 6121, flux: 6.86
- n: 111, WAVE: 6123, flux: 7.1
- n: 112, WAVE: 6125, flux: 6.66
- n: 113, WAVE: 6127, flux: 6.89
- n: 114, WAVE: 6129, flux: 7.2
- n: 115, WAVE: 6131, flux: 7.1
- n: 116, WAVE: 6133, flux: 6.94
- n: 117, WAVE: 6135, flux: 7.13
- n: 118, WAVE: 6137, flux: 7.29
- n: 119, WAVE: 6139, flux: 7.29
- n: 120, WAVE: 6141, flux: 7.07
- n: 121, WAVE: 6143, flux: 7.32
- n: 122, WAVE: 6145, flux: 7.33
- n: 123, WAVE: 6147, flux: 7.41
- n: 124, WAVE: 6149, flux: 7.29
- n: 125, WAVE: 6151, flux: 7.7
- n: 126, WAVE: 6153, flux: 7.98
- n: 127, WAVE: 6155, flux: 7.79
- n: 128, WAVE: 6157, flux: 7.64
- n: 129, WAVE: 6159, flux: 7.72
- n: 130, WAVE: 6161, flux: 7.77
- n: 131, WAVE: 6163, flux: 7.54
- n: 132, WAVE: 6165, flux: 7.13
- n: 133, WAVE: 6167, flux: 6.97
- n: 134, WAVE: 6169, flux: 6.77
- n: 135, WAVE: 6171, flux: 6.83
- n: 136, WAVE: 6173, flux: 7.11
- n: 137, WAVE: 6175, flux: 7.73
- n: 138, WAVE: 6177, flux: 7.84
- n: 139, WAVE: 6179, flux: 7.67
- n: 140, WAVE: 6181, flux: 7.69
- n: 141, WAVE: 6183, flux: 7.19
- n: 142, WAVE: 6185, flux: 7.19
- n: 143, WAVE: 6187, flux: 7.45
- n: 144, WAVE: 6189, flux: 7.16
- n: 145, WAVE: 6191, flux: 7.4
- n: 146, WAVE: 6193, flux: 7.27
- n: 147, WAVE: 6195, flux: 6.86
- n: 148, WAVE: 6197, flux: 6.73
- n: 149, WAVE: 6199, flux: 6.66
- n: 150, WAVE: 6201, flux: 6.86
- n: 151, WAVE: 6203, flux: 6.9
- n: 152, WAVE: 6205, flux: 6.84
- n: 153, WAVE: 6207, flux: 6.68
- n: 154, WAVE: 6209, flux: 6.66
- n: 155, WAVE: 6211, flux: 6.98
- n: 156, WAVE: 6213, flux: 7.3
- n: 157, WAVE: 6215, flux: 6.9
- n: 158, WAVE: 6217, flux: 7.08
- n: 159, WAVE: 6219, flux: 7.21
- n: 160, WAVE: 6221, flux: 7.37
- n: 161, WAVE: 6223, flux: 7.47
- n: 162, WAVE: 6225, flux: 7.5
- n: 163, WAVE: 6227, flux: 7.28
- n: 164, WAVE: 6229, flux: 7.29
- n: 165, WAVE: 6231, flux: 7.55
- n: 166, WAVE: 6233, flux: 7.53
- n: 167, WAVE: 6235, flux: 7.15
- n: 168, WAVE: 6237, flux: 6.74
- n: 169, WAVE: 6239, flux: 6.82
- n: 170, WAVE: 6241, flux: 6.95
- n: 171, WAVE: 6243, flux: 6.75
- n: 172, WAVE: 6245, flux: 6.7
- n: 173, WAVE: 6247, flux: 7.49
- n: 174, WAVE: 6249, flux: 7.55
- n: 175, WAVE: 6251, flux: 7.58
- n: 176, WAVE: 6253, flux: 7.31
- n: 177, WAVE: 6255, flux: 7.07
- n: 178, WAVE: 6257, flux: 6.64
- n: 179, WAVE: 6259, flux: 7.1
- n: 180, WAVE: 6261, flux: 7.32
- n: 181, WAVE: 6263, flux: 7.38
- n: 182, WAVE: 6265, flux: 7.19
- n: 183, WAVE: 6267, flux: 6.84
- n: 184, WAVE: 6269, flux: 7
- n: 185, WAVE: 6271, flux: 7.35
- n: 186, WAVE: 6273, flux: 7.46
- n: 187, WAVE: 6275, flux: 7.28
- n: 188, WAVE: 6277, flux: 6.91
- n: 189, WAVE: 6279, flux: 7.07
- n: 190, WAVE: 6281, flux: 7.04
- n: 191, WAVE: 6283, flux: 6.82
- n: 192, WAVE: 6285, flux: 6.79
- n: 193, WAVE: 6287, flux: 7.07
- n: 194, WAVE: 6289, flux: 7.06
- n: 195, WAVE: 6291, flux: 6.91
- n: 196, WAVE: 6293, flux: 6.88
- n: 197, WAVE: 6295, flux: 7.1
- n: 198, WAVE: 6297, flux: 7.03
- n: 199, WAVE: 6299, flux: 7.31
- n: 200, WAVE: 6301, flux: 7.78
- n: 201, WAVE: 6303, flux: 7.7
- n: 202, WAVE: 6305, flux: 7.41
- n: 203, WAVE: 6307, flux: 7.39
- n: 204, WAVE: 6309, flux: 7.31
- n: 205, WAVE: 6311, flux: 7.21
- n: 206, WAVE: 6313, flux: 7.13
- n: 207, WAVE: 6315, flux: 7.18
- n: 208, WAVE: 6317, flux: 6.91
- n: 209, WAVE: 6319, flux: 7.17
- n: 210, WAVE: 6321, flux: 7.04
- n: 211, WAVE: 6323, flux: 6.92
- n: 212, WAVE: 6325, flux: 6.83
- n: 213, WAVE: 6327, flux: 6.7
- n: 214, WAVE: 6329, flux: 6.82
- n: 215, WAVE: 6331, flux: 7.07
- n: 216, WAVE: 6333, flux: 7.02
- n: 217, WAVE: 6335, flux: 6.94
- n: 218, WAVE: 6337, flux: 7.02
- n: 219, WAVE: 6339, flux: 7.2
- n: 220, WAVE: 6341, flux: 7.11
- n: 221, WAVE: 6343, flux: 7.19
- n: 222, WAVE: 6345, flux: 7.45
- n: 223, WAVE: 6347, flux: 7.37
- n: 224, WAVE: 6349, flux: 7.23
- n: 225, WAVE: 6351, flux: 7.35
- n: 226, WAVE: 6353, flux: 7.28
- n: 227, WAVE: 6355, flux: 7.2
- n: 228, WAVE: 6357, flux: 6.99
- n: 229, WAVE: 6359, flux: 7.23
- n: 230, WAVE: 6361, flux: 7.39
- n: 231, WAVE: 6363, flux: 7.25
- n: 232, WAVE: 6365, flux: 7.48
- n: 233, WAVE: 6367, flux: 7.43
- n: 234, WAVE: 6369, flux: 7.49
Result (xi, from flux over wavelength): 6039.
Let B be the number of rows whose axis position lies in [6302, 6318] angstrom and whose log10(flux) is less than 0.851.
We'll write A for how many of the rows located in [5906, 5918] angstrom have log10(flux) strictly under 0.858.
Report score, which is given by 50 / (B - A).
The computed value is -10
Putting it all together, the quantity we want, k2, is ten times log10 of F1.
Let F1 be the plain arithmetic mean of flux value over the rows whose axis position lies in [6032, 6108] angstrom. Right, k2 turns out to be 8.37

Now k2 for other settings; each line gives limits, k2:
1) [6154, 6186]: 8.70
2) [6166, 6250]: 8.54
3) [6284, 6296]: 8.43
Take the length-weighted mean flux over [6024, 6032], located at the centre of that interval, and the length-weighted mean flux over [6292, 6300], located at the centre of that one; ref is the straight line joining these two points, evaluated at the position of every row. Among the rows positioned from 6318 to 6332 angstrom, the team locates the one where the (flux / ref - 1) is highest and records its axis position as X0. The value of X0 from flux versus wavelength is 6319 angstrom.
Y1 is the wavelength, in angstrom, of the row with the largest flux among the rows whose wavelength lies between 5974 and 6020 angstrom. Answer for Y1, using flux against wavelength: 6017 angstrom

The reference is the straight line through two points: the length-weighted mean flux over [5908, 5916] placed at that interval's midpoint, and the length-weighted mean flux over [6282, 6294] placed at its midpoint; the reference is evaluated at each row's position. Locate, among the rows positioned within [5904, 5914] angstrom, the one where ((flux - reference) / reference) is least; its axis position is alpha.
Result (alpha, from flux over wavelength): 5913 angstrom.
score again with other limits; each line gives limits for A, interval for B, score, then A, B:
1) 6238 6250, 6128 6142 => -25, 4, 2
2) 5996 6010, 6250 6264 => -10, 7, 2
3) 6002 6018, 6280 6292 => -25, 8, 6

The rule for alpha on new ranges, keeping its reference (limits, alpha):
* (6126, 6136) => 6127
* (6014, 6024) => 6021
